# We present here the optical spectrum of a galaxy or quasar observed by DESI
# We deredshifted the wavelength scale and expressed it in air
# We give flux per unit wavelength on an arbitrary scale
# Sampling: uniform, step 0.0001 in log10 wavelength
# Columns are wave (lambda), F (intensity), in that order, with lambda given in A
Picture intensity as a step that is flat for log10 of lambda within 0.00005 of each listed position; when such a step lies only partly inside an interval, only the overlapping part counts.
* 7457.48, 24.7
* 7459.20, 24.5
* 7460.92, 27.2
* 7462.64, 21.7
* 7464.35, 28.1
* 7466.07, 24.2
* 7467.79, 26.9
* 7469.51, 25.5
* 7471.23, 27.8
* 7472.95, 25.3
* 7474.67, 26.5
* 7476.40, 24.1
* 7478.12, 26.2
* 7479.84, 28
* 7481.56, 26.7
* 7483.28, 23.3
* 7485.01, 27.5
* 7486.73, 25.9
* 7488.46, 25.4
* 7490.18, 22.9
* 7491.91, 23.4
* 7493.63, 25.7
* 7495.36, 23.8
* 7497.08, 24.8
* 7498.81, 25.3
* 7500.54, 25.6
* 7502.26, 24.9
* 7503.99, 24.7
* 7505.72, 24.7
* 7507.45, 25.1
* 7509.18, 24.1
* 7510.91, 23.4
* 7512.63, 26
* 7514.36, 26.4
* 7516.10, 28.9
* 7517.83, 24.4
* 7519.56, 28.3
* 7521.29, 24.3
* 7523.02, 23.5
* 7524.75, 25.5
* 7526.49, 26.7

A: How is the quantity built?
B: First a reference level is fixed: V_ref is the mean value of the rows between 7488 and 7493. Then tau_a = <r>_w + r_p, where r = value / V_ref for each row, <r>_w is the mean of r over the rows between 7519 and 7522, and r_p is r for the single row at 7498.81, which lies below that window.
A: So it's 2.16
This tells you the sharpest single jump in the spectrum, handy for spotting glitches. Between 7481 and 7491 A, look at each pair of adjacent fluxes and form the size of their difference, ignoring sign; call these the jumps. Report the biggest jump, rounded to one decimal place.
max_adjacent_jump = 4.2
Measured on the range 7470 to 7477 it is 2.5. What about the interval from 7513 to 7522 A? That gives 4.5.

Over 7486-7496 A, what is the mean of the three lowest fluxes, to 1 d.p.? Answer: 23.4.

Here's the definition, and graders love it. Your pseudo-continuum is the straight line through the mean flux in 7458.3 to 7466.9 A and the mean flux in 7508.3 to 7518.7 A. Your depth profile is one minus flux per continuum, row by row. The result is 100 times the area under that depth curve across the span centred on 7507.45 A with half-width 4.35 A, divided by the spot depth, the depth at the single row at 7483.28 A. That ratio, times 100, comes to 466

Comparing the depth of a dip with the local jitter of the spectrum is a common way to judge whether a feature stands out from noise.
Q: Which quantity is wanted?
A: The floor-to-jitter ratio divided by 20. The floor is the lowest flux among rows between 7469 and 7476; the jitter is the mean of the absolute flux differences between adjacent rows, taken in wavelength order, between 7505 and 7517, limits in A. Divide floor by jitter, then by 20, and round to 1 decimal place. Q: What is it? 1.0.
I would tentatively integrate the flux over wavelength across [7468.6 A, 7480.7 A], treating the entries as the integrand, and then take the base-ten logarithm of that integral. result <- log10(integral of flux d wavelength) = 2.50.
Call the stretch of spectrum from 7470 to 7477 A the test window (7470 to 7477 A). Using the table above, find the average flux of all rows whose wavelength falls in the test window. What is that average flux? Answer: 25.9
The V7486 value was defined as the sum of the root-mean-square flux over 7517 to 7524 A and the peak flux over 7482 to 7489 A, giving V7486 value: 52.7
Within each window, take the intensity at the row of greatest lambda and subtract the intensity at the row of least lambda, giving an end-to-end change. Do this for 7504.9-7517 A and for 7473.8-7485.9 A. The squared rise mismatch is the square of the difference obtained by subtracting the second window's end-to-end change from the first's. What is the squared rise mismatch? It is 10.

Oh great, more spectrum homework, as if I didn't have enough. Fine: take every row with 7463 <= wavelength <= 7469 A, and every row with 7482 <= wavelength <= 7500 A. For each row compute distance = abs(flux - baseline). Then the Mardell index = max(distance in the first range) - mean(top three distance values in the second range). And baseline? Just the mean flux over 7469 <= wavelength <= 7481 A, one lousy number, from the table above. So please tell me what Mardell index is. -1.0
